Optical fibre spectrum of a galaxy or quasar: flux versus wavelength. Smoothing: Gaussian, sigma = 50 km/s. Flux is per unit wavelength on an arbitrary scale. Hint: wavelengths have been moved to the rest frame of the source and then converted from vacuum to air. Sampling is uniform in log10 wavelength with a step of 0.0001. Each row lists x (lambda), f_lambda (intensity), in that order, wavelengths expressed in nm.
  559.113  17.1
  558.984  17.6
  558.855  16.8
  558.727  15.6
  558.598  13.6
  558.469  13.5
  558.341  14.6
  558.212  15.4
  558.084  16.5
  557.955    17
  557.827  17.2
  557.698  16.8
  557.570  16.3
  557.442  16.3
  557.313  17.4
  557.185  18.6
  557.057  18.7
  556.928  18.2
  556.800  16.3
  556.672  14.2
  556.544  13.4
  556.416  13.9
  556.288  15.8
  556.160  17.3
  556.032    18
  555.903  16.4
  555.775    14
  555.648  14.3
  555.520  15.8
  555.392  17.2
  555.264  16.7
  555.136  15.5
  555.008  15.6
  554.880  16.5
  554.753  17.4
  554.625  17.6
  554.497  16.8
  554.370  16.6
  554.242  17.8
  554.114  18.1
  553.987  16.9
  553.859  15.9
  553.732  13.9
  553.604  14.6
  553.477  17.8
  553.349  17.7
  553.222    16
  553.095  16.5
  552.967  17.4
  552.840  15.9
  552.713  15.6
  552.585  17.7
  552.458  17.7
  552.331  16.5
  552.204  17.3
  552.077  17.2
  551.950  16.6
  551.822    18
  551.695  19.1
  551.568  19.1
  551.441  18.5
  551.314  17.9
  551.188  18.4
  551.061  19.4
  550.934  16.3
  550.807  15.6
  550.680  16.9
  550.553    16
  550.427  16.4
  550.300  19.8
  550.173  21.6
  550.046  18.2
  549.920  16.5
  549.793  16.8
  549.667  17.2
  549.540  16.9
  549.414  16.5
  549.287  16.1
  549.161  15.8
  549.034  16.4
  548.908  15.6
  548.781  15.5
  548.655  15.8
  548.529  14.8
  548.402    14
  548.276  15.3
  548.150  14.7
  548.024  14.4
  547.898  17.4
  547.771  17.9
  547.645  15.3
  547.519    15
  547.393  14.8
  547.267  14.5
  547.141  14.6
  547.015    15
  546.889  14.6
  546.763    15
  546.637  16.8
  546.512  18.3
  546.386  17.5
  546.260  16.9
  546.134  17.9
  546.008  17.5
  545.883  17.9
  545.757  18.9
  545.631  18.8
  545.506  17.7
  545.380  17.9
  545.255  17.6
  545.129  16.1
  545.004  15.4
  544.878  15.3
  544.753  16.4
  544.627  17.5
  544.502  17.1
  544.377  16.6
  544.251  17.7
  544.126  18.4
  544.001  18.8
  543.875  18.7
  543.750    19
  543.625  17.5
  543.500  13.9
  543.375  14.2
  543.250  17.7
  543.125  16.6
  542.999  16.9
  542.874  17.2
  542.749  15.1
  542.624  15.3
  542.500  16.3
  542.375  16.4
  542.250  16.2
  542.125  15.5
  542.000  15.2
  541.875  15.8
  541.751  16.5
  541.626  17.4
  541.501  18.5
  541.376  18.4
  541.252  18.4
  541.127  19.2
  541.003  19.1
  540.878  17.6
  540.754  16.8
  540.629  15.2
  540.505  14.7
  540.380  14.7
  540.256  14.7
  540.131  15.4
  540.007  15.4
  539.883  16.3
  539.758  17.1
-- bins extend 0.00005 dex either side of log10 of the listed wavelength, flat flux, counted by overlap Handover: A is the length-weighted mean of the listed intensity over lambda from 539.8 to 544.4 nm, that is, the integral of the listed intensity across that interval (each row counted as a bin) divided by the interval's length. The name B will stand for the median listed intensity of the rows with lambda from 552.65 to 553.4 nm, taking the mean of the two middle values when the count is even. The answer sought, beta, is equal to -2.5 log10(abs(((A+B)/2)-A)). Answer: 1.7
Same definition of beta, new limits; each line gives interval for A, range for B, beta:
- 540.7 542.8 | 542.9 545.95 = 1.3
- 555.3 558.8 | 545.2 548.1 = 0.4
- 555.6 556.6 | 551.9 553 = 0.1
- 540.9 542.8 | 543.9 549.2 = 1.5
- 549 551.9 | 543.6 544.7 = 2.8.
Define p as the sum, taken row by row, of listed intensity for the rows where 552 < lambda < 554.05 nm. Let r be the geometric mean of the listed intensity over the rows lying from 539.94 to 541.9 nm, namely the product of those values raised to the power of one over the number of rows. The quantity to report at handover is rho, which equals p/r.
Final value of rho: 15.9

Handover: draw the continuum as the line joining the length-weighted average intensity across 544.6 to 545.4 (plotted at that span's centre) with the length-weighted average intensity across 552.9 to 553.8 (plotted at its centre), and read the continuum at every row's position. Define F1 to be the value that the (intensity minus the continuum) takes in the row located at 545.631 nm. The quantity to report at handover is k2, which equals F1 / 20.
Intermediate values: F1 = 2.3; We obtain 0.12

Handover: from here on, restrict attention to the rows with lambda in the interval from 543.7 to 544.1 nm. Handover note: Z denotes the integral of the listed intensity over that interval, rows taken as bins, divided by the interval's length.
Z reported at 19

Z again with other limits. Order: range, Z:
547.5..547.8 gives 16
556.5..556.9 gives 15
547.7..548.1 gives 16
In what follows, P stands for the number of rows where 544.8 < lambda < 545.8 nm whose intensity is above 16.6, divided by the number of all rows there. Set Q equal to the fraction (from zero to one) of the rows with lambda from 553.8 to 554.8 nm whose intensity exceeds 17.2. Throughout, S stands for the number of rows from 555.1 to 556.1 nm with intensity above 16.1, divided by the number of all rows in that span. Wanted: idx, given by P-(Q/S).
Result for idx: -0.4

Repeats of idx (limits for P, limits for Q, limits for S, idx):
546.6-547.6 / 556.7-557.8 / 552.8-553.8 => -0.9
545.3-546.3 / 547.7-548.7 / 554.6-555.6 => 0.6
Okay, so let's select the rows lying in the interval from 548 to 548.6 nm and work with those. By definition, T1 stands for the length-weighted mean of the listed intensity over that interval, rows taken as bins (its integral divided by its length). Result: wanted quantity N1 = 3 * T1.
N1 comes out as 44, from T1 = 14.7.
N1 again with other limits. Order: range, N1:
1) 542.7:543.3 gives 50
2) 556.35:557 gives 46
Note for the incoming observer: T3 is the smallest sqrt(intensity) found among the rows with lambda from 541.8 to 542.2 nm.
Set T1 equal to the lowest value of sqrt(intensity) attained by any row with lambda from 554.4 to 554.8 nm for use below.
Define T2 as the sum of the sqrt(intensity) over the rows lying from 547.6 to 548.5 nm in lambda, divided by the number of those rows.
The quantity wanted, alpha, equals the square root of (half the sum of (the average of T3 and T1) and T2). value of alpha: 1.99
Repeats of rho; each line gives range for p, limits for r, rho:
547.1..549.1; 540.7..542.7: 14.5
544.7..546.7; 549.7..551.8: 15.5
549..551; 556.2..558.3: 16.7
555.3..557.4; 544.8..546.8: 15.1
